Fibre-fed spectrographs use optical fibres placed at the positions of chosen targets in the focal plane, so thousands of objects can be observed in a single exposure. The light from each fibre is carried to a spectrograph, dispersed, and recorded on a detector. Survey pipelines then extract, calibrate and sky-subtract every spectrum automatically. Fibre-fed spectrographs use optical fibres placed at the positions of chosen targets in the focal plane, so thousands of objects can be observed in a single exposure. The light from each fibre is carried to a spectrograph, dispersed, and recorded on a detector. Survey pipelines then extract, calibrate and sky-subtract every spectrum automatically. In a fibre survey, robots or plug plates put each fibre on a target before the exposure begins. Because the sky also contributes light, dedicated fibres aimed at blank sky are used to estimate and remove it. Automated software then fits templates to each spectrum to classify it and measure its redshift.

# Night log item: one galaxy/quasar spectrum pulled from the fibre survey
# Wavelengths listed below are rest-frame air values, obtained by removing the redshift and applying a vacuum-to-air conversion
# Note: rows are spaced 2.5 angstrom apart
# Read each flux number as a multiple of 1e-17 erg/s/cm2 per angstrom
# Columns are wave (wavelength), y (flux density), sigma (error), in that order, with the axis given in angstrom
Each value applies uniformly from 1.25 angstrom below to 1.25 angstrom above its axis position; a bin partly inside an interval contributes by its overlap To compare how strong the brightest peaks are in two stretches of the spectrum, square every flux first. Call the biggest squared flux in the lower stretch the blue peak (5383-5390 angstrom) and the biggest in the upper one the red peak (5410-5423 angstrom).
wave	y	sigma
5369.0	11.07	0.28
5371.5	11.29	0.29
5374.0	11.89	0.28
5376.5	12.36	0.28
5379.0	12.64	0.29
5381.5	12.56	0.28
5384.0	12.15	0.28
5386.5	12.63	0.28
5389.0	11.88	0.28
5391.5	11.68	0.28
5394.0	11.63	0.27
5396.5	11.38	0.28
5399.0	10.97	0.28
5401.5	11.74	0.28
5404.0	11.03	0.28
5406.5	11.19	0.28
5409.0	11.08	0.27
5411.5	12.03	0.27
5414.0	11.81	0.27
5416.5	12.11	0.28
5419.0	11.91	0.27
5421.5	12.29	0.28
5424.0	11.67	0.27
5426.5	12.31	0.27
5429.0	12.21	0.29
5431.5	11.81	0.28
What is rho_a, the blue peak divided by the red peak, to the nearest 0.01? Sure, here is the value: 1.06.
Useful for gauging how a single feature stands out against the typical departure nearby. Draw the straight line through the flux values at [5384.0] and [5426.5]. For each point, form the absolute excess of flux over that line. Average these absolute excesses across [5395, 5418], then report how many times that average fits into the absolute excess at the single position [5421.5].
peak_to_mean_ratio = 0.0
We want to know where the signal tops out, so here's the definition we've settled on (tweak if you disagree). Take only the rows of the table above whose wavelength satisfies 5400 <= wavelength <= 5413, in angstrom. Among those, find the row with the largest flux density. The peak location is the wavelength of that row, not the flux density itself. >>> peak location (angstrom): 5411.5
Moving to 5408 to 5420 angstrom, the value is 5416.5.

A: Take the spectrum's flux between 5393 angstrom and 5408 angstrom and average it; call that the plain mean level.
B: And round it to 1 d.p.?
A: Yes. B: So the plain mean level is 11.3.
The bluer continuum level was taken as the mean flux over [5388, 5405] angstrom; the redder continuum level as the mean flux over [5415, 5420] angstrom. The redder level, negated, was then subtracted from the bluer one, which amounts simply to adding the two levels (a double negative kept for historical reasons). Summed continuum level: 23.48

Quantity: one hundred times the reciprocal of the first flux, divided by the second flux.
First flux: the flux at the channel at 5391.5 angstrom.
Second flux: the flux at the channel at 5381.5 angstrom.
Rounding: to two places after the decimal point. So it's 0.68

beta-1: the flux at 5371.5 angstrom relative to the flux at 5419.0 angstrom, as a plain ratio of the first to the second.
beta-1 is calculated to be 0.95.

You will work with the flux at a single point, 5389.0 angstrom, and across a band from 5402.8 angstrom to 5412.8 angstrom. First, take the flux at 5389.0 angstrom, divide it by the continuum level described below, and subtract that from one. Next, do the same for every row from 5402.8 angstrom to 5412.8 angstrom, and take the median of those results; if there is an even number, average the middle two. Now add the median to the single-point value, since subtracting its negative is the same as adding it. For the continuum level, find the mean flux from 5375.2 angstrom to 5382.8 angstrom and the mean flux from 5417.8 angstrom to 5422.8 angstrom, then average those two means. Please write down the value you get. 0.13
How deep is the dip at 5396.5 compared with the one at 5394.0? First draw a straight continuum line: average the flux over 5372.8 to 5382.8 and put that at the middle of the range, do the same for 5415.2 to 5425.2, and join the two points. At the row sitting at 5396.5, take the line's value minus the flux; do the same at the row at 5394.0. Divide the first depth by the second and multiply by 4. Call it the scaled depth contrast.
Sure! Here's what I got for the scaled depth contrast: 5.5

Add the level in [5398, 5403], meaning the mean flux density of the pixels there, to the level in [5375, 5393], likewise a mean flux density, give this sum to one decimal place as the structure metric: 23.6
